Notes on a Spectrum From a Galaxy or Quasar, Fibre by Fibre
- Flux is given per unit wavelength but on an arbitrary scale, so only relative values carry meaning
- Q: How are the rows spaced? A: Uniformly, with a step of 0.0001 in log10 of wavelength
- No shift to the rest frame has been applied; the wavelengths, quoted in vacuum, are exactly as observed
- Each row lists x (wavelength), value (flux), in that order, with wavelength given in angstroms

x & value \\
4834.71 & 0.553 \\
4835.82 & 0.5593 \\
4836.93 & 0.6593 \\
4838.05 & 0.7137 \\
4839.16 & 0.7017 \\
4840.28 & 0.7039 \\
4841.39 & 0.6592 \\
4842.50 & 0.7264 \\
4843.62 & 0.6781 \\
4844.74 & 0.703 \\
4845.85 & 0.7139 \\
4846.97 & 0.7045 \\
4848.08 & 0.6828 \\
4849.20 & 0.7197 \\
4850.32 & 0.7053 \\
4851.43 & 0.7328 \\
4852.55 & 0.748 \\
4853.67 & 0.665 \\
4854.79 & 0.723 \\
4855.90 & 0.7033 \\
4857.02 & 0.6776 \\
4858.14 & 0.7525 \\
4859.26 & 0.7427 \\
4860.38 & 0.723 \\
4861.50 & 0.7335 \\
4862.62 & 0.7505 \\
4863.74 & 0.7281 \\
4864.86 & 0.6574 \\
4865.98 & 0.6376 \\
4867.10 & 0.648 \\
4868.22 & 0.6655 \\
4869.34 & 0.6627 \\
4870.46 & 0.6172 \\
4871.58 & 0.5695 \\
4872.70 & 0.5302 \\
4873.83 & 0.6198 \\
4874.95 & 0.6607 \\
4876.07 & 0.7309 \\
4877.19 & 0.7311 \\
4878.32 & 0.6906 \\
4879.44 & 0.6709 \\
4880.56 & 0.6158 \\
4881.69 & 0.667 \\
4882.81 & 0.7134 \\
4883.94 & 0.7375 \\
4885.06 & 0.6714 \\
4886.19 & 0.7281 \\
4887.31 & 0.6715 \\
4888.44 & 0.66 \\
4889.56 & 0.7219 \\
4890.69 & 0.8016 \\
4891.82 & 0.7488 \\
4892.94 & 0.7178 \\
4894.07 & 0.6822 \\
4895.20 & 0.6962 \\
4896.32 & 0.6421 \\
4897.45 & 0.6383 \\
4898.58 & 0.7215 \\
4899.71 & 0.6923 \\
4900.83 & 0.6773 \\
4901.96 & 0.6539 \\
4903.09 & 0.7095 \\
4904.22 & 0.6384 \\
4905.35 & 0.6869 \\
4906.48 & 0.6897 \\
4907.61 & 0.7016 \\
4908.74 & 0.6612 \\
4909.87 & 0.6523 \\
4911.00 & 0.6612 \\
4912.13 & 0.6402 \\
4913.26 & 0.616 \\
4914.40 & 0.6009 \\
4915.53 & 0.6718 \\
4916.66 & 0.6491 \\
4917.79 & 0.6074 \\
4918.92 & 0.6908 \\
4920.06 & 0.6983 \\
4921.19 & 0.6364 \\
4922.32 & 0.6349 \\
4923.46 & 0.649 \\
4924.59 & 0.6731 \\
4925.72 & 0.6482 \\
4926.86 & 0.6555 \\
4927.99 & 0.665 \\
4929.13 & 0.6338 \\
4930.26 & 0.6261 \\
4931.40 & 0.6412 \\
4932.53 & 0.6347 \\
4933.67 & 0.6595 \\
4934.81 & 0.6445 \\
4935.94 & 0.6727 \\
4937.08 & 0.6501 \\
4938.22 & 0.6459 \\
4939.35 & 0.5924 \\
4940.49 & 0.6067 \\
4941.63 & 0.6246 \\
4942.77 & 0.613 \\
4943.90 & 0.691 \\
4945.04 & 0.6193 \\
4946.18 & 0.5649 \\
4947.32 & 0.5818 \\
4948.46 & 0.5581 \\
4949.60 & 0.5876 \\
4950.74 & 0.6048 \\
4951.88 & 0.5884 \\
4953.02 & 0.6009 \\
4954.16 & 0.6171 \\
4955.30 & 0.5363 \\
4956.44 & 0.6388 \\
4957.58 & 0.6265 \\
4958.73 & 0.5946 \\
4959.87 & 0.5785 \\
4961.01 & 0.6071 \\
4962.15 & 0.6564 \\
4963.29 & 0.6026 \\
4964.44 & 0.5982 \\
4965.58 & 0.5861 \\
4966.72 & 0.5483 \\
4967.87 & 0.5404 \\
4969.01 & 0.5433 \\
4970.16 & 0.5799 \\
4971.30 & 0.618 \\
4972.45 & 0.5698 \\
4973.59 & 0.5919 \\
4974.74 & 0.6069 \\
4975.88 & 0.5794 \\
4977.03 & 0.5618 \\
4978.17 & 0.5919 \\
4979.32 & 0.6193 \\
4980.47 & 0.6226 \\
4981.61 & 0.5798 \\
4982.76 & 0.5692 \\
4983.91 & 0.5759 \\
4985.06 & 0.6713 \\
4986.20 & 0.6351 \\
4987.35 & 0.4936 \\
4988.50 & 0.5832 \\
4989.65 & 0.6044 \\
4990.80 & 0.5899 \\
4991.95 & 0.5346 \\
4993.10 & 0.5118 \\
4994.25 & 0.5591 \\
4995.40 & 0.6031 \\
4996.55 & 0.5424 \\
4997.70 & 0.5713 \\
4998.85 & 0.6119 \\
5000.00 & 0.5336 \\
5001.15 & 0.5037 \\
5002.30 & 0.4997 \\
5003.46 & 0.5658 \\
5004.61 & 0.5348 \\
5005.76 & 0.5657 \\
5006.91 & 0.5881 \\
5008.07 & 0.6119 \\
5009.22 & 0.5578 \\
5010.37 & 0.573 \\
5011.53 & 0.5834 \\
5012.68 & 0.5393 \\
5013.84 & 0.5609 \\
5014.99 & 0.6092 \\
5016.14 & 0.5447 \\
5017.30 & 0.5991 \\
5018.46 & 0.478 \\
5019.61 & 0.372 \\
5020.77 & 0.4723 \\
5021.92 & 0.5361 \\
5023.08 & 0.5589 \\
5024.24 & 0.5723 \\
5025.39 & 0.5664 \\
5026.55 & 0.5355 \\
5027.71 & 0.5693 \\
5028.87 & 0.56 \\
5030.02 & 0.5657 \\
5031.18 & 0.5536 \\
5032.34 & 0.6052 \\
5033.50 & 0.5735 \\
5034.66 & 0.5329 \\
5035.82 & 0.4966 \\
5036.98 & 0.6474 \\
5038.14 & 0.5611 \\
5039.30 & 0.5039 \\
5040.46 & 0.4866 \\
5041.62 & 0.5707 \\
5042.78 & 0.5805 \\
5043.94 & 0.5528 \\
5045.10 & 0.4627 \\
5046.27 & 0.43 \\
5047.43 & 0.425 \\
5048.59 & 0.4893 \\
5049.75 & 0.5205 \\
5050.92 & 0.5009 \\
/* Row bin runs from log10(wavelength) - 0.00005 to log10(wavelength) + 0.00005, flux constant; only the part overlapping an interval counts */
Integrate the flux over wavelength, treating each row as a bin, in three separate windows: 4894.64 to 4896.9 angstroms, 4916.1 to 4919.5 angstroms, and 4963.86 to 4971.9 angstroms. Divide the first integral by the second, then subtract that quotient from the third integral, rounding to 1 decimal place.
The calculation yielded 3.9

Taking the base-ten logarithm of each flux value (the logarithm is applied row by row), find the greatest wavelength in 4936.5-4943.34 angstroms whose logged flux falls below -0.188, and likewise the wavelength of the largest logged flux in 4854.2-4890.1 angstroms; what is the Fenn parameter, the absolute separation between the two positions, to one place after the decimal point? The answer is 84.6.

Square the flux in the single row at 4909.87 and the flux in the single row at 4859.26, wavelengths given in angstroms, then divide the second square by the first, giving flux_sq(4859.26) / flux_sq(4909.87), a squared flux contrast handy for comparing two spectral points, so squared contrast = 1.30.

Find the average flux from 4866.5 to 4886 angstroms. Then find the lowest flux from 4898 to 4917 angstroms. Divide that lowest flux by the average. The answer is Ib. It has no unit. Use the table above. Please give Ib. 0.91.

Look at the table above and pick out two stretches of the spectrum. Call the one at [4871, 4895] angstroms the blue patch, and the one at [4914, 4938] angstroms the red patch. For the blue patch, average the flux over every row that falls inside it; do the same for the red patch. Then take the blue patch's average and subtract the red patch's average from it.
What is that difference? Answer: 0.033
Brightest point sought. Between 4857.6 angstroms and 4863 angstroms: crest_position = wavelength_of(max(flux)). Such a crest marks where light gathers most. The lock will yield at 4858.14 angstroms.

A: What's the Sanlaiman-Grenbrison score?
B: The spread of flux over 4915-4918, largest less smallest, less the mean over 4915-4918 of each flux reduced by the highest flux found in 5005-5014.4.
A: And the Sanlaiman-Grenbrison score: 0.03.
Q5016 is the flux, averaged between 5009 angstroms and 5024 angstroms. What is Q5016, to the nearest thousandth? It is 0.537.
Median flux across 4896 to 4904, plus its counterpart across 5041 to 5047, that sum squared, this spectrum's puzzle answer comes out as 1.51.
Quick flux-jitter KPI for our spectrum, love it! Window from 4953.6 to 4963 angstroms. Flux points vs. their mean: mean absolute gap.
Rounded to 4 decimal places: 0.0278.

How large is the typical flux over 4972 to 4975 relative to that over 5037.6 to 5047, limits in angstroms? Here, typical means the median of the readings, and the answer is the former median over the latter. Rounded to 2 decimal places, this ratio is 1.12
